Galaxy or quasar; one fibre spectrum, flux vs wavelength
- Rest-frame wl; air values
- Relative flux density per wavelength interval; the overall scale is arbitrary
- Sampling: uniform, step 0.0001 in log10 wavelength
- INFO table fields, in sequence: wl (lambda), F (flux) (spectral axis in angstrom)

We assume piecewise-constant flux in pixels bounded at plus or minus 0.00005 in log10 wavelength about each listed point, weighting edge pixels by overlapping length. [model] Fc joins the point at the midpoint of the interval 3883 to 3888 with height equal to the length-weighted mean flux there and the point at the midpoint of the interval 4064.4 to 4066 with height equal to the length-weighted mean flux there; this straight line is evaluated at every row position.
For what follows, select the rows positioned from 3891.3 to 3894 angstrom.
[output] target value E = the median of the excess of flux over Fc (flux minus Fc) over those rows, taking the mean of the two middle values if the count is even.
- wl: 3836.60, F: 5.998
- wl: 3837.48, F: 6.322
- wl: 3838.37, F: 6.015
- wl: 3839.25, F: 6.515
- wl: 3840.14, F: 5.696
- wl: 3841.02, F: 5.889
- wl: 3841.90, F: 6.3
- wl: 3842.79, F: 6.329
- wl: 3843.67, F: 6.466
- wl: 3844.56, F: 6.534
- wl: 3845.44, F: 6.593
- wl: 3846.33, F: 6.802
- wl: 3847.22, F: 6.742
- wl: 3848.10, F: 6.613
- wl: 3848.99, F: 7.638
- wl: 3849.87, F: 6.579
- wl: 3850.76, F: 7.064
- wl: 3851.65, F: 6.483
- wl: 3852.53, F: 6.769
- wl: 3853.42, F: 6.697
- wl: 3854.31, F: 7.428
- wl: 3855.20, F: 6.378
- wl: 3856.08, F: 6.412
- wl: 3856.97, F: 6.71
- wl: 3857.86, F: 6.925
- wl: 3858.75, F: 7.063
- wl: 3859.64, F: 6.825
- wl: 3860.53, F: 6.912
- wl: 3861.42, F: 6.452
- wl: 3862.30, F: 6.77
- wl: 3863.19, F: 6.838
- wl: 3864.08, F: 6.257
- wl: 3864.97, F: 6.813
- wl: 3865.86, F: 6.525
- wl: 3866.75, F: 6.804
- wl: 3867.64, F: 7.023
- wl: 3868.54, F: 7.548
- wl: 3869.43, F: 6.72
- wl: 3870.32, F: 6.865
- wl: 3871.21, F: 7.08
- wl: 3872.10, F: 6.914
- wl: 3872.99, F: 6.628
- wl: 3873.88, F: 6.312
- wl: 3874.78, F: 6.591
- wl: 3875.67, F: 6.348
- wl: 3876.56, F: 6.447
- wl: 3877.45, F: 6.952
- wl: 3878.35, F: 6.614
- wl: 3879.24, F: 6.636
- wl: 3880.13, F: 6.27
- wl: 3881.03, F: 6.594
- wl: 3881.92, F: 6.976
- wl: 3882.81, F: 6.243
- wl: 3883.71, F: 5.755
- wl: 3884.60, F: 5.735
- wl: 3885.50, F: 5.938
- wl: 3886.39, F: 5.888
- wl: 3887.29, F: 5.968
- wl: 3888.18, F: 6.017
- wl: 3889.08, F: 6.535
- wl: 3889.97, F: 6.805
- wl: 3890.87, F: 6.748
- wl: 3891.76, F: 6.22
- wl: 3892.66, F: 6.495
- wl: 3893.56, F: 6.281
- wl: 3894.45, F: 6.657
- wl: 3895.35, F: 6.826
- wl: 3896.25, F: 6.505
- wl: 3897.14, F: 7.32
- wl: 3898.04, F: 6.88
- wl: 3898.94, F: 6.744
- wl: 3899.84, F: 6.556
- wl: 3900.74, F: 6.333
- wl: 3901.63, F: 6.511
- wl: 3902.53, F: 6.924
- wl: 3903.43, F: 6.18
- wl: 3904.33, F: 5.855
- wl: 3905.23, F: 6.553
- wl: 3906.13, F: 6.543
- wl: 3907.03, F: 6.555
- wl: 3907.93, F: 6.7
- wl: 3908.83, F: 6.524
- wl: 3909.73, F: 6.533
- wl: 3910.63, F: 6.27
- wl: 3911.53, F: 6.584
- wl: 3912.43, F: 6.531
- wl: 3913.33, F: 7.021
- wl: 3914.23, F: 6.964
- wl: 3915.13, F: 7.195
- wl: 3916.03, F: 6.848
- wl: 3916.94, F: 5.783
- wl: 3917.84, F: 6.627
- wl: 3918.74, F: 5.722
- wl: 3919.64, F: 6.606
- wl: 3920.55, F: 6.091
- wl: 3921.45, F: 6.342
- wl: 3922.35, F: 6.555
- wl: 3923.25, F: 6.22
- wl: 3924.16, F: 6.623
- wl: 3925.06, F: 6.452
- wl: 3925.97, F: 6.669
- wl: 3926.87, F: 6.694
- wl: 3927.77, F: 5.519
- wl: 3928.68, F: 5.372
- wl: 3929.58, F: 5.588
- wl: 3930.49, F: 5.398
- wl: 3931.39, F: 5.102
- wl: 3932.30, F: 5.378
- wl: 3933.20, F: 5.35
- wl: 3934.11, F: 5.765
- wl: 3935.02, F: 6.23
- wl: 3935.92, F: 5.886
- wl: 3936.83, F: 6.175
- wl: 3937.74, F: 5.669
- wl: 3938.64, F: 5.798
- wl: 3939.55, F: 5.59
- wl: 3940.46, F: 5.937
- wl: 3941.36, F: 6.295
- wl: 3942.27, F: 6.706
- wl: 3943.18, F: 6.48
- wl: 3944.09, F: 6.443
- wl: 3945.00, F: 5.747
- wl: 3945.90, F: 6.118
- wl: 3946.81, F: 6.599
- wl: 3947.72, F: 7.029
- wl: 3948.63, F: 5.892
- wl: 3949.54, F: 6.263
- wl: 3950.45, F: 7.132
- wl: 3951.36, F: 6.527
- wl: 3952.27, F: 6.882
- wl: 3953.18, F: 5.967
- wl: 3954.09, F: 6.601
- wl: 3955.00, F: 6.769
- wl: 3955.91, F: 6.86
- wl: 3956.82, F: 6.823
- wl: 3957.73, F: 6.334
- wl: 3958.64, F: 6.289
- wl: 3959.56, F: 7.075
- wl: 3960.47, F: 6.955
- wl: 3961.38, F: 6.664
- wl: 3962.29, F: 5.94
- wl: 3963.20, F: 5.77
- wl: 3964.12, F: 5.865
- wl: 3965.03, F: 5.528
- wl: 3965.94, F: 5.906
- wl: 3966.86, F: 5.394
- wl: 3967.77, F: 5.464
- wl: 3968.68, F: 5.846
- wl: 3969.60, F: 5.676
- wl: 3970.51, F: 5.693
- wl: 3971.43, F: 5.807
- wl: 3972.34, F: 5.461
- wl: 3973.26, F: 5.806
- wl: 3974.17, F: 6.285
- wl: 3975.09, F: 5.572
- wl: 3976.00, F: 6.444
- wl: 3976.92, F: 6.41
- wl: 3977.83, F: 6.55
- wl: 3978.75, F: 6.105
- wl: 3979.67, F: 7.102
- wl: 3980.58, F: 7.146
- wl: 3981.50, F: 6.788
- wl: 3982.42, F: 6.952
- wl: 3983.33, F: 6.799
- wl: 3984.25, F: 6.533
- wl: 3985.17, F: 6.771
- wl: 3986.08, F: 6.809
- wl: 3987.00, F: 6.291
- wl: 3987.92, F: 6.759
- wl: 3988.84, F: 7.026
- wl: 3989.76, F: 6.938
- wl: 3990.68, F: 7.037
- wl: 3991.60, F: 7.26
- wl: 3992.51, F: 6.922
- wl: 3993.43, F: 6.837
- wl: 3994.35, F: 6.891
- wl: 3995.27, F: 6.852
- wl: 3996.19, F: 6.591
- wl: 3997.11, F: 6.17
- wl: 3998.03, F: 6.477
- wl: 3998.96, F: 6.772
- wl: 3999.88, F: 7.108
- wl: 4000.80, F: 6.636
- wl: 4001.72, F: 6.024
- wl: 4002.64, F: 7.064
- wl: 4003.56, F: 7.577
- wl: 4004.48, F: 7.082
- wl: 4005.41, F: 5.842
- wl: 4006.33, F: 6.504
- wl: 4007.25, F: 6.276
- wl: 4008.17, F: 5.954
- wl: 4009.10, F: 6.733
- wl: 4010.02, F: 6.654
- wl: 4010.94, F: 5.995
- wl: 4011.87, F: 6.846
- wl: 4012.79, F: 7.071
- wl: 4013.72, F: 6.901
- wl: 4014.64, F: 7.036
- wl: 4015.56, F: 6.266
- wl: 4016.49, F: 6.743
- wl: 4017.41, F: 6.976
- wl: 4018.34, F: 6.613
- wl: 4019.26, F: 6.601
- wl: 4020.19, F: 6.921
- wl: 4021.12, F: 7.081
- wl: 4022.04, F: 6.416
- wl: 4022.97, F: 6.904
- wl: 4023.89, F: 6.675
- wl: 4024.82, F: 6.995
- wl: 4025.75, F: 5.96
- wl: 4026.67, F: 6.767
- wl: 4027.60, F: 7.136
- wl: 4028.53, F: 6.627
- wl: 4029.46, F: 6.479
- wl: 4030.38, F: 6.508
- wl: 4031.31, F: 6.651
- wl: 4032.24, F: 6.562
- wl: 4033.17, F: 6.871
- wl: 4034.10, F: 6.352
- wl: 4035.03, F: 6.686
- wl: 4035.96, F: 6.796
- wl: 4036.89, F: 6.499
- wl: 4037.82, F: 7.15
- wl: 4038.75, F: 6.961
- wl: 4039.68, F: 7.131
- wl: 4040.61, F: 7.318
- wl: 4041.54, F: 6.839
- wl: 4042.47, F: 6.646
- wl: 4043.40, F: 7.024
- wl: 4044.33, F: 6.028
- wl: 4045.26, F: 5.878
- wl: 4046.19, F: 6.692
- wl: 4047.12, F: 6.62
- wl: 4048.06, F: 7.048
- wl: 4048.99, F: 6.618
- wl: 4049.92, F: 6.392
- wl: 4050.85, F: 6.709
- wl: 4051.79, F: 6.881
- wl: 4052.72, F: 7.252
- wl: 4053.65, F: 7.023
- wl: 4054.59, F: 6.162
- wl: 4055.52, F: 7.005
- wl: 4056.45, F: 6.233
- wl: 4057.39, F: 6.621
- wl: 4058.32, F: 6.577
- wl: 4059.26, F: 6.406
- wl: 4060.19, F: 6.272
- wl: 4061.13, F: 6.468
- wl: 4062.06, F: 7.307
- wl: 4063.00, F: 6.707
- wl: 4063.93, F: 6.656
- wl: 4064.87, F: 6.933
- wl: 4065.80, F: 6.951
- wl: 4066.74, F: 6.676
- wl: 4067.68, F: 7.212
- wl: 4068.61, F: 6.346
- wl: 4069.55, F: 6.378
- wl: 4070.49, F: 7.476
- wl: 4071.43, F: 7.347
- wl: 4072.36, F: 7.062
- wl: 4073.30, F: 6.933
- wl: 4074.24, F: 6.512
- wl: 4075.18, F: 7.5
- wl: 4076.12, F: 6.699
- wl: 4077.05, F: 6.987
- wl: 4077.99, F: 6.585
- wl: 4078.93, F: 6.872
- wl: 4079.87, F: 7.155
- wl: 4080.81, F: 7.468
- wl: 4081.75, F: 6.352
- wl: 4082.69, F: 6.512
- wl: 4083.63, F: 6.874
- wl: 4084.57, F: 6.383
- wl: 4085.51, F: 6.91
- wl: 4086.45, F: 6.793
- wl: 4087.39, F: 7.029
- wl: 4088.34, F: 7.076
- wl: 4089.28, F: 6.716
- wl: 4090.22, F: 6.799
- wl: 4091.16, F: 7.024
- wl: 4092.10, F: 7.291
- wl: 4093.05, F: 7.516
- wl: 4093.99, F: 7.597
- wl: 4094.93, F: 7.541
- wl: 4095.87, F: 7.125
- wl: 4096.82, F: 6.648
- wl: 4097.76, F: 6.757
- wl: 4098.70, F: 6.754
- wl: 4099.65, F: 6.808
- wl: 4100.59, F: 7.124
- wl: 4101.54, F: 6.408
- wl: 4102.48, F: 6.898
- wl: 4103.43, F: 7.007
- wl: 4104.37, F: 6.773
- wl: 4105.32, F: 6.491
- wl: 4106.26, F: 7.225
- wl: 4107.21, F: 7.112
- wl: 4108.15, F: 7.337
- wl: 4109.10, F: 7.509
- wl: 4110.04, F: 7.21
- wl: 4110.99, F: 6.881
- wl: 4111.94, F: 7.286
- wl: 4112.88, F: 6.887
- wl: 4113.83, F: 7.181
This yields 0.3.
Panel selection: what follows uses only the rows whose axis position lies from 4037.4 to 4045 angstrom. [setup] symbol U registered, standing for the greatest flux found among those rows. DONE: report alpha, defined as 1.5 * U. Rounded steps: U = 7.318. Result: 11.0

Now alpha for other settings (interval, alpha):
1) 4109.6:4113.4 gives 10.9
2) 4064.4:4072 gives 11.2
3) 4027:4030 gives 10.7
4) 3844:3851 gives 11.5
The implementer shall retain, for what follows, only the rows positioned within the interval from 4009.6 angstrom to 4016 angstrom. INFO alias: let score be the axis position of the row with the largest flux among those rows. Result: 4012.79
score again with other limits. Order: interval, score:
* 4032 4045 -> 4040.61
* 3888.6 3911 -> 3897.14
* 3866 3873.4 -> 3868.54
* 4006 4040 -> 4037.82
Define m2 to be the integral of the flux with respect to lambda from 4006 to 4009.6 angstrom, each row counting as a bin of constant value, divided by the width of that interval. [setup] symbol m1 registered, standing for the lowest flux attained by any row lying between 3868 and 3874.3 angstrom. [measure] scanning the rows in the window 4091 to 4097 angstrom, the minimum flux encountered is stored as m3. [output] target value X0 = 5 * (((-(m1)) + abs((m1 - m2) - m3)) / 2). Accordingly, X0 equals 1.0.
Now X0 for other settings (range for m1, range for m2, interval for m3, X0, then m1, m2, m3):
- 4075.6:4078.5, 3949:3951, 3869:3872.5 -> 0.5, 6.585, 6.65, 6.72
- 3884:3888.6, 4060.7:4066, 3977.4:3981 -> 3.7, 5.735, 6.84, 6.105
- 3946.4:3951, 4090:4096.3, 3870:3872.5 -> 5.9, 5.892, 7.30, 6.865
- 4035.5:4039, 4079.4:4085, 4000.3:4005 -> -0.5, 6.499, 6.79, 6.024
